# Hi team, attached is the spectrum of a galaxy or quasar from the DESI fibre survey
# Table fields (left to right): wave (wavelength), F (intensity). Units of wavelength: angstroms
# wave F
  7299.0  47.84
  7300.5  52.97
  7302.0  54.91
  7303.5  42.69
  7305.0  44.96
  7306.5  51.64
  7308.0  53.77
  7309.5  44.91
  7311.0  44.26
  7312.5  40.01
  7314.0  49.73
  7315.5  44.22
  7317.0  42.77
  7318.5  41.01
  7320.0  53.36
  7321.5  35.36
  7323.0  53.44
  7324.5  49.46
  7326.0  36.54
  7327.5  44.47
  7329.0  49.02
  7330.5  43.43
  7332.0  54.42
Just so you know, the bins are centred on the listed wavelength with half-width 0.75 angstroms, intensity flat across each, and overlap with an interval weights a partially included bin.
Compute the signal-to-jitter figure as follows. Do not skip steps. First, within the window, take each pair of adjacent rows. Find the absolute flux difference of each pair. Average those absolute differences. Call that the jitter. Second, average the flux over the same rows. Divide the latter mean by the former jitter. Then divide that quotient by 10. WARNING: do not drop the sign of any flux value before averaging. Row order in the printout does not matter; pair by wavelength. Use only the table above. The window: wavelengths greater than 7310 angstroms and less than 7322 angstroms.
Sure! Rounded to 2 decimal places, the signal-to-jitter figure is 0.58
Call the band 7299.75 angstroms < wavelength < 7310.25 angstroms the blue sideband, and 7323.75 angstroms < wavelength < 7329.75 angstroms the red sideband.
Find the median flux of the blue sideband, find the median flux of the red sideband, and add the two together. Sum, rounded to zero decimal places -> 98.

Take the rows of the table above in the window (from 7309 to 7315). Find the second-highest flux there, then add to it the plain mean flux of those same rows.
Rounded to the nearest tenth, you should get 89.6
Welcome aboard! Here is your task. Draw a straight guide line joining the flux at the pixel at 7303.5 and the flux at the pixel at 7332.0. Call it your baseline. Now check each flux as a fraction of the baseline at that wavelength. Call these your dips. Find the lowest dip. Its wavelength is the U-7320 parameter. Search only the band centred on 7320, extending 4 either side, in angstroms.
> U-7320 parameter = 7321.5 angstroms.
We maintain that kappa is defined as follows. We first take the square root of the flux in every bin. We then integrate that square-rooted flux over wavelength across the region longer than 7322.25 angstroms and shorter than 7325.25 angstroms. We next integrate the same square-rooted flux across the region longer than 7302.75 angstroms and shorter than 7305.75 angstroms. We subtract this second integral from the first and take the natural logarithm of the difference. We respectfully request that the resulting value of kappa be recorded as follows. 0.50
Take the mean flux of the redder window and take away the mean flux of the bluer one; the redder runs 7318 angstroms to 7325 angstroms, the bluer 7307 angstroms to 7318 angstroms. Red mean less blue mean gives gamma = 1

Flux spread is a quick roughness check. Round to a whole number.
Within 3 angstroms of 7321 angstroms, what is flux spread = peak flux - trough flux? 18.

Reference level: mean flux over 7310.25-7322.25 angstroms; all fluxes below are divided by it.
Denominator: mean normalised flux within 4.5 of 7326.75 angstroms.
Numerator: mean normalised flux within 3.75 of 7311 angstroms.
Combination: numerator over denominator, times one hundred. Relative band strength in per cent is 101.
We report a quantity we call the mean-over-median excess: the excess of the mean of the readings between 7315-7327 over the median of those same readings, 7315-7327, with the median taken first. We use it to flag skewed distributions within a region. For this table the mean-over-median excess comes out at 1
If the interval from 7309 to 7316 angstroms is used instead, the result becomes 0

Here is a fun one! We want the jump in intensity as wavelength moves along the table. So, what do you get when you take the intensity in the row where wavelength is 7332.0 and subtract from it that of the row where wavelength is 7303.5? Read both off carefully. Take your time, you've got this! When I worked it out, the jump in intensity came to 12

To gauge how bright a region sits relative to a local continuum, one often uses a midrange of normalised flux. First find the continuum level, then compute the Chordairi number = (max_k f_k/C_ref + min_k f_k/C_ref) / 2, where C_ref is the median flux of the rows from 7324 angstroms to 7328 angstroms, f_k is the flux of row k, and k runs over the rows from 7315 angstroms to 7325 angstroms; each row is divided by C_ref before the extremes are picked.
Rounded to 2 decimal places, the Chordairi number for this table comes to 1.00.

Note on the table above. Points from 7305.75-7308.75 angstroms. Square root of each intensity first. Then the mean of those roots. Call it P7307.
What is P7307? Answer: 7.3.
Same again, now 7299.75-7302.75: 7.3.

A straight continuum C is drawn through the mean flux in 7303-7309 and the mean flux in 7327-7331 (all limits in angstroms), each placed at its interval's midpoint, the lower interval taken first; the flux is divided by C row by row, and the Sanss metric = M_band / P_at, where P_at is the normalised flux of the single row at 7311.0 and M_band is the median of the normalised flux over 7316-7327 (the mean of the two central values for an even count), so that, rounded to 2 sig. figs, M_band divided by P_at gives 0.98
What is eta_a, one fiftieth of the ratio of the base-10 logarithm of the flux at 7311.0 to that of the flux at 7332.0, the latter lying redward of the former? 0.0190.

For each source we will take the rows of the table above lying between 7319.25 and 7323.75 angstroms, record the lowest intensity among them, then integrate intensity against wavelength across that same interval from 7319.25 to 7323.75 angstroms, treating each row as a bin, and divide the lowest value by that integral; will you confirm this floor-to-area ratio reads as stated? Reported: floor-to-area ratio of 0.166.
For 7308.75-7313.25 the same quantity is 0.206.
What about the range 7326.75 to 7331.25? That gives 0.211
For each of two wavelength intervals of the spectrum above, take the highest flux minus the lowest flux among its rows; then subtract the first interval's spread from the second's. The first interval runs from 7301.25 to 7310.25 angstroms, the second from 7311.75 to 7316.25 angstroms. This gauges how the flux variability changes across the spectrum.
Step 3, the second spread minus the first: -2.5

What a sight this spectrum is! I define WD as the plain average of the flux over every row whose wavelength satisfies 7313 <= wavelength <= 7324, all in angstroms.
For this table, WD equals 45.7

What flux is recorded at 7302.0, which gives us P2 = 54.91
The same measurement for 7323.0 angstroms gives 53.44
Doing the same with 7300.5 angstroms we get 52.97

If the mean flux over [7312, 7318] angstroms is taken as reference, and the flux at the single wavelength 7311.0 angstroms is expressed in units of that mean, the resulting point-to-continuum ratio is 1.00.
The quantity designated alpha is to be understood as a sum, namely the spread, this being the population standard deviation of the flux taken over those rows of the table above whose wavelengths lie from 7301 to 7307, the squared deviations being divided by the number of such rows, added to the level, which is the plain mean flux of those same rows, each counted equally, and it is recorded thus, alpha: 53.5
